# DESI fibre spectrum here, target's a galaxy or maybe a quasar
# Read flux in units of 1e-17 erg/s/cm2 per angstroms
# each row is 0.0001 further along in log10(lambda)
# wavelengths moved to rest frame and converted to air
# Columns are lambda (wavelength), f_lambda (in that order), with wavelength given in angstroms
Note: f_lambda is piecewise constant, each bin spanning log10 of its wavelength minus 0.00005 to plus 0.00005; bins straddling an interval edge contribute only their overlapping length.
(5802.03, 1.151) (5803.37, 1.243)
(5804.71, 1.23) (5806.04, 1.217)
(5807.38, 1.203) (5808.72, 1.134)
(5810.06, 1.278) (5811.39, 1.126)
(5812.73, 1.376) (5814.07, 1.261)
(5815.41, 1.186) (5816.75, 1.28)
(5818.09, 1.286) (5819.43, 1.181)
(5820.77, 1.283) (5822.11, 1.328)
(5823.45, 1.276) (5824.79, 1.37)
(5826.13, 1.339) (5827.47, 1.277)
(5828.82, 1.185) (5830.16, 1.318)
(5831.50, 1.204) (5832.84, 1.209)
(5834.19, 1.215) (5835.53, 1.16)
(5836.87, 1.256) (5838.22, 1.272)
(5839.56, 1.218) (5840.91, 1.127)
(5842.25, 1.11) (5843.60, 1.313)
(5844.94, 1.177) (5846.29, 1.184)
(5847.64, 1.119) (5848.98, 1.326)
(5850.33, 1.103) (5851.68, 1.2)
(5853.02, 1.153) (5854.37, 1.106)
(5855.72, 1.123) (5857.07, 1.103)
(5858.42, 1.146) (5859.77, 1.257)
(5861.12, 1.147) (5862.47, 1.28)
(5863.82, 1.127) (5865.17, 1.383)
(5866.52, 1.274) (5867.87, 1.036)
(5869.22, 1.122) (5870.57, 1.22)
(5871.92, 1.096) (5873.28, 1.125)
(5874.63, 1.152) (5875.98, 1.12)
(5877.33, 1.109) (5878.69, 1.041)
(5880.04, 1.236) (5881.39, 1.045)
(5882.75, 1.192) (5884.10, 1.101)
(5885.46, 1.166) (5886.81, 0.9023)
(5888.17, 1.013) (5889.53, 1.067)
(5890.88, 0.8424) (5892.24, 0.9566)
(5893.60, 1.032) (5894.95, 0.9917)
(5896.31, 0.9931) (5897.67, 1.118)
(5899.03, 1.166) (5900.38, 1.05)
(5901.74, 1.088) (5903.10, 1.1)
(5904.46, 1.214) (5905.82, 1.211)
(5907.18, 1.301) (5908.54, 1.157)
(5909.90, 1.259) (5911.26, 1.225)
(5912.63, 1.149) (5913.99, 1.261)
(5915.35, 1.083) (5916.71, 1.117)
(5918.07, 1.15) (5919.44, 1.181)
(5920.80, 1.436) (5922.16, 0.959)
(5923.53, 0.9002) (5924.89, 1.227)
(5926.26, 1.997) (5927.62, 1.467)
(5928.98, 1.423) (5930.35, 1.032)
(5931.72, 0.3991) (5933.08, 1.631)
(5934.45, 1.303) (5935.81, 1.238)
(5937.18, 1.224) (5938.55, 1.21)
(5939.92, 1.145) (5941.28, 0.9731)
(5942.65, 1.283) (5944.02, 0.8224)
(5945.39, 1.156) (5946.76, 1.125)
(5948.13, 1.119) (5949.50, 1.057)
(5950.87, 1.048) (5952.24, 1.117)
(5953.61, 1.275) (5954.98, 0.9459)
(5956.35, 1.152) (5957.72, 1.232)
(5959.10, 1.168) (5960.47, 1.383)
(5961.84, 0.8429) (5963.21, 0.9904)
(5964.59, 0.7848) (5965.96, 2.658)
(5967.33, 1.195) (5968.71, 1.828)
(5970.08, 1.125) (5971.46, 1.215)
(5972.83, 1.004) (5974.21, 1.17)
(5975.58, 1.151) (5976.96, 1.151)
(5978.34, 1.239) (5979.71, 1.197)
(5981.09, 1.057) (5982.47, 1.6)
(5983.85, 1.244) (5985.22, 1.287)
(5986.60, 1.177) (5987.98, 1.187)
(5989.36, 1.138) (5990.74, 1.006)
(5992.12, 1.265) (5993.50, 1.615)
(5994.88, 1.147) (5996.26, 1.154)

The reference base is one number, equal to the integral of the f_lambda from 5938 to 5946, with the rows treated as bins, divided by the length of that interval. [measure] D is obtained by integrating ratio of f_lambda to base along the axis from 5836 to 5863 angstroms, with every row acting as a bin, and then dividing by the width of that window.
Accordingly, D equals 1.08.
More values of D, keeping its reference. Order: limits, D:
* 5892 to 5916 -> 1.03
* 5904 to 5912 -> 1.12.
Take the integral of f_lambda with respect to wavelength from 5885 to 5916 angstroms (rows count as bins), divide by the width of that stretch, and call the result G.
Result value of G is 1.10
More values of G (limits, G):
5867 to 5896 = 1.07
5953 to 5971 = 1.27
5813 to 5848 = 1.24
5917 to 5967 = 1.20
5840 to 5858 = 1.16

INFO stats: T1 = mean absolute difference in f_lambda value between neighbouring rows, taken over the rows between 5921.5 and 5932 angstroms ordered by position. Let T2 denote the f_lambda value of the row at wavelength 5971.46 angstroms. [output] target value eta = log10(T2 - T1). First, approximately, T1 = 0.39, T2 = 1.215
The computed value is -0.09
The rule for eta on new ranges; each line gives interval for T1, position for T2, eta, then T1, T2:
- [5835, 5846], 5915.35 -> 0.00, 0.09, 1.083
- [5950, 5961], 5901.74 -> -0.03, 0.16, 1.088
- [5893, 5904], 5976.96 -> 0.04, 0.05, 1.151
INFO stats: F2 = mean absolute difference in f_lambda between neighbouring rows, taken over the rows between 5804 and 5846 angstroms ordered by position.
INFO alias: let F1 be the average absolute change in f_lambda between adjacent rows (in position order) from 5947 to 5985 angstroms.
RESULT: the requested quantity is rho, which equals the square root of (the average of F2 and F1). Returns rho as 0.45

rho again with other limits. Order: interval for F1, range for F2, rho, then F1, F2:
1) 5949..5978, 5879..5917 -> 0.48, 0.36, 0.096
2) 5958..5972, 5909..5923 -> 0.63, 0.65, 0.137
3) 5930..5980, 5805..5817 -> 0.46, 0.31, 0.114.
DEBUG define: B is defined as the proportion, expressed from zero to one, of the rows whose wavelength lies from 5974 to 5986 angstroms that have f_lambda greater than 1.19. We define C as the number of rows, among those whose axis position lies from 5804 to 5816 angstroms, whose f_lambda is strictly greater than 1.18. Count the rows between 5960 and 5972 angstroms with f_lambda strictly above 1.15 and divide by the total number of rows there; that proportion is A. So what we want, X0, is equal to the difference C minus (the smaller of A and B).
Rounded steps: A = 0.56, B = 0.56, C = 7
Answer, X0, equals 6.4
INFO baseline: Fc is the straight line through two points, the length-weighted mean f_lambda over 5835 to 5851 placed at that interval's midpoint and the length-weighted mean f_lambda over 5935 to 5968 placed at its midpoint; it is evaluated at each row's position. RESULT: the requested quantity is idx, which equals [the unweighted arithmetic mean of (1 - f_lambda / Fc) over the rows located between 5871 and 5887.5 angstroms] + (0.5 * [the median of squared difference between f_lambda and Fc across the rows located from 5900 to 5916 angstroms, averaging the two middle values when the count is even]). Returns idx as 0.07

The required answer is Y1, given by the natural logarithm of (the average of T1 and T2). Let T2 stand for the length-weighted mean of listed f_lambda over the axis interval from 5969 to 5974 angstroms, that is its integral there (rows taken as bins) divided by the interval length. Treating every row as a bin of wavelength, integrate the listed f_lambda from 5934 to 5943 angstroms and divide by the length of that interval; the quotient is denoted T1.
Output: 0.169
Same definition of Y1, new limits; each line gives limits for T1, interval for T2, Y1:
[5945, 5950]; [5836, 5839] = 0.170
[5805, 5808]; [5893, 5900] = 0.129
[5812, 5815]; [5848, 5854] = 0.219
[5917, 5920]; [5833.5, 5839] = 0.175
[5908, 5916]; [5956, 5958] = 0.174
